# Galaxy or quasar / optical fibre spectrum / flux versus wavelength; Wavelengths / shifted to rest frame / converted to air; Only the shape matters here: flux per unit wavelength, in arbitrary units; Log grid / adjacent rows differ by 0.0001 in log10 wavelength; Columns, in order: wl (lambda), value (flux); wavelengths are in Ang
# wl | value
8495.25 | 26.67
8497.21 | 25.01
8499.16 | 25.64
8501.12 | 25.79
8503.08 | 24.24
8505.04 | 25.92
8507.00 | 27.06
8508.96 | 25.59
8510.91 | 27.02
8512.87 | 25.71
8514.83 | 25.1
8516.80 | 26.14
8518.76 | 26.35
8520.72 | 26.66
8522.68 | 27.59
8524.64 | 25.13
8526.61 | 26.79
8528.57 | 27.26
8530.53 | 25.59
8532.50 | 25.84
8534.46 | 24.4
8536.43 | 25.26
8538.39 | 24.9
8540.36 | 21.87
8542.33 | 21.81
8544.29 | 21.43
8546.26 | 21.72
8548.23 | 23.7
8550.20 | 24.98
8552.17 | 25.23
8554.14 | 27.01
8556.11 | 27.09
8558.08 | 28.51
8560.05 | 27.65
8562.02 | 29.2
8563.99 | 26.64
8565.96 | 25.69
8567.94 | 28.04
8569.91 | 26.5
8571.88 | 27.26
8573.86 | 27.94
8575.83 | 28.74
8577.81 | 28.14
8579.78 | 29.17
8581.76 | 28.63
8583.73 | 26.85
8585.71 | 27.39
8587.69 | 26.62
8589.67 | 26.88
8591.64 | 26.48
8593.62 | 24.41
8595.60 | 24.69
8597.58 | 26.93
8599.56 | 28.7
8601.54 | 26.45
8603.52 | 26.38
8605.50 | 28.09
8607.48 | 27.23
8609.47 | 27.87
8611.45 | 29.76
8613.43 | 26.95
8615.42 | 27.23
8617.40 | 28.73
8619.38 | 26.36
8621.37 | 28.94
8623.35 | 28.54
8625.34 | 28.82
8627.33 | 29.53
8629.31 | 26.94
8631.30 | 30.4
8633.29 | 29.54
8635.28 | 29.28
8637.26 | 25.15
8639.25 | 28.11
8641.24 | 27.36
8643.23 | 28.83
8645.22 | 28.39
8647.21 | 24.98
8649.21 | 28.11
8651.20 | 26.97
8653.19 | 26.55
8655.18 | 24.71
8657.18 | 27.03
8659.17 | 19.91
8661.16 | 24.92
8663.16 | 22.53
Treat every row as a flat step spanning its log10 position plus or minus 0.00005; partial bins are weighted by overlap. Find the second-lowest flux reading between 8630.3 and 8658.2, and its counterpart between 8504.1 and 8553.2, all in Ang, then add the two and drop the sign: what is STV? 47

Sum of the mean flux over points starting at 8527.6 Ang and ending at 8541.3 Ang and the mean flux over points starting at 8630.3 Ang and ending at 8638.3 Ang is 54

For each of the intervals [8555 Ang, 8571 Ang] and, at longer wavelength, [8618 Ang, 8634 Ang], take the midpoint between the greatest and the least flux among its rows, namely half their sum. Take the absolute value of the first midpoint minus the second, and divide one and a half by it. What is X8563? 1.6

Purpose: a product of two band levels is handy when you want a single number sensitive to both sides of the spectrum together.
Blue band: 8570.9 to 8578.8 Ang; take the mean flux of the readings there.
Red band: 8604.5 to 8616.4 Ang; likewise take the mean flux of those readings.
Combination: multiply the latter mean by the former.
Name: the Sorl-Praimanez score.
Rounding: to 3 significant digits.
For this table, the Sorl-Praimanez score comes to 780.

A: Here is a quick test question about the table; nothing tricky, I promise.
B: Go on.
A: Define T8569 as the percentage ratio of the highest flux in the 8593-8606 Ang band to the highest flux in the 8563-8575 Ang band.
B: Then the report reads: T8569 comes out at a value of 102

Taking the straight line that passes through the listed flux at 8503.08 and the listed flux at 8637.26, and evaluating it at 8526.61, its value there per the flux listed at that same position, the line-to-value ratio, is 0.91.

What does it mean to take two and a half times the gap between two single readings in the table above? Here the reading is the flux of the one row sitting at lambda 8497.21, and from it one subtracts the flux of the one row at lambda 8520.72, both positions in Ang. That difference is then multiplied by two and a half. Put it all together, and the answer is -4.1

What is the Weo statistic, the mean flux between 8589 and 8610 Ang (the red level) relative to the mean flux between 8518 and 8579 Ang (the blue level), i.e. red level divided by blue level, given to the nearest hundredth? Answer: 1.03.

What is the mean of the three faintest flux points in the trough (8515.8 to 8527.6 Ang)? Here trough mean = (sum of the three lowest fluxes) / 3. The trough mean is 25.9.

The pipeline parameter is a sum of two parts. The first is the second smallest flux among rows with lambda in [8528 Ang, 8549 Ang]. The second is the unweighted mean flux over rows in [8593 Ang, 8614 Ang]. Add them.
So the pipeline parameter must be 49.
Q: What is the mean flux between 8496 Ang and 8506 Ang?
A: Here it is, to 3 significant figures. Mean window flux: 25.3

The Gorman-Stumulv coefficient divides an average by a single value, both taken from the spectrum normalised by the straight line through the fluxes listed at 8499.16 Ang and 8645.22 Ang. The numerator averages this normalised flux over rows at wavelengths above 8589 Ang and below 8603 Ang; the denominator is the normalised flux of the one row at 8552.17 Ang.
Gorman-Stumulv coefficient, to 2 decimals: 1.01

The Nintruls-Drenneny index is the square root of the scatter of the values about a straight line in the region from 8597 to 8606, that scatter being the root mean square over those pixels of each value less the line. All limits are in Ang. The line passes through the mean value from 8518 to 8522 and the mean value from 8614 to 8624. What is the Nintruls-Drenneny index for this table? 1.00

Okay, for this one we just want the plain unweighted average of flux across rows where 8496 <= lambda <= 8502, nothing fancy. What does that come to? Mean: 25.5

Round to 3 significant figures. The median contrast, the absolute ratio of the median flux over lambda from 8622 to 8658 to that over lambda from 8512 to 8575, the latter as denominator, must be 1.08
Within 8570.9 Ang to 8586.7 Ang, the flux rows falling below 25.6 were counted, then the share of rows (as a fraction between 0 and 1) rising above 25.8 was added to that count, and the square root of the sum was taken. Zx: 1.0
